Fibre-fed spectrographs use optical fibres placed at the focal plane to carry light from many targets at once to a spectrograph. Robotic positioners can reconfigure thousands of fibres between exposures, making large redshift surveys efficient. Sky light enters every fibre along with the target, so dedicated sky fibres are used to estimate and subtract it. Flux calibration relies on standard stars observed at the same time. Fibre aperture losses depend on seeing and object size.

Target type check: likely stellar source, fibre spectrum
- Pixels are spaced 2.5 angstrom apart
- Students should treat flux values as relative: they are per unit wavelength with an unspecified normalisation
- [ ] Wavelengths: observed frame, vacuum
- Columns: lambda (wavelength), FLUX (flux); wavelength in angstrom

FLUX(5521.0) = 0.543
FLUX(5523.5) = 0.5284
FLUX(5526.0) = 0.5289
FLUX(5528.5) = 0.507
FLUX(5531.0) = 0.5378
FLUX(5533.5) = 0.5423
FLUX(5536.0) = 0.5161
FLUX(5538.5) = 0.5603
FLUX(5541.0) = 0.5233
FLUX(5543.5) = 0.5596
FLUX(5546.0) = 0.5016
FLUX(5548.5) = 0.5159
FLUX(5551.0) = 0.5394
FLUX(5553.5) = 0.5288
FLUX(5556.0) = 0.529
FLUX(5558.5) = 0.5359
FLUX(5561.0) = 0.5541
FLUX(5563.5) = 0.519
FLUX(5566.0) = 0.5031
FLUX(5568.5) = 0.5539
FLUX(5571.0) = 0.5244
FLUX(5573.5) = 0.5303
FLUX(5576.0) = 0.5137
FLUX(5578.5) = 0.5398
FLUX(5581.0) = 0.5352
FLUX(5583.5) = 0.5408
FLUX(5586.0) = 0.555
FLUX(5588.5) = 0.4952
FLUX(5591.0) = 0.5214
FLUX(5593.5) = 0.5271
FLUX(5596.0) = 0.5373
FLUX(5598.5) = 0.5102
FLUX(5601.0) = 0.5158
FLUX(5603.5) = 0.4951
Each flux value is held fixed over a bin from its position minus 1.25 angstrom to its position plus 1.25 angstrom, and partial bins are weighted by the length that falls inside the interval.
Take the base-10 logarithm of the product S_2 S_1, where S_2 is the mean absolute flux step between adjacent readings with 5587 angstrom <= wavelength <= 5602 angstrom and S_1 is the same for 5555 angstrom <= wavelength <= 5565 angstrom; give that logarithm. -3.5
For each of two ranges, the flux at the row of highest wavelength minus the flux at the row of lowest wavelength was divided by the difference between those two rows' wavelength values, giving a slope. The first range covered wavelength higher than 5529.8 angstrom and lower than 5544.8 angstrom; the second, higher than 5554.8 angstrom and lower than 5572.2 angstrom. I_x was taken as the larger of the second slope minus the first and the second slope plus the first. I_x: 0.0014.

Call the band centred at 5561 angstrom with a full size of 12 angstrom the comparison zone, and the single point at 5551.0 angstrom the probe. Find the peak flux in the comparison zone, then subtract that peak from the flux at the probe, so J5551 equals -0.015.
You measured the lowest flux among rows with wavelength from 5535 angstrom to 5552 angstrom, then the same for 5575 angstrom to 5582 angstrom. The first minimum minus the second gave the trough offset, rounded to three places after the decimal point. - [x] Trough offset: -0.012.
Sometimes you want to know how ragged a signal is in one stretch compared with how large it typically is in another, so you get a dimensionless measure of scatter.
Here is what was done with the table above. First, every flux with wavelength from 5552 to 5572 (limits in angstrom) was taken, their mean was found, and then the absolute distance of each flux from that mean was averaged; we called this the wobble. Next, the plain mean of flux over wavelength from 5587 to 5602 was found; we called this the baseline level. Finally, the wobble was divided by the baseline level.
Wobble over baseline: 0.0245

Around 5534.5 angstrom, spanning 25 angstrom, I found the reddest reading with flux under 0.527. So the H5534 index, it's 5546.0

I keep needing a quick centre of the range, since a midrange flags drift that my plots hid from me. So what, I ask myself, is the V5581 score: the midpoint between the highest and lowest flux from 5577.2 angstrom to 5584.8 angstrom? 0.5380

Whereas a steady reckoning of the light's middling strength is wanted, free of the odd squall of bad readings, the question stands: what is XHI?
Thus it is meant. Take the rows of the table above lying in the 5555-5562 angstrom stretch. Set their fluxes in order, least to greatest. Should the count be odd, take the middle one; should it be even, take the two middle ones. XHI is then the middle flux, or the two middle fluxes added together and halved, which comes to 0.536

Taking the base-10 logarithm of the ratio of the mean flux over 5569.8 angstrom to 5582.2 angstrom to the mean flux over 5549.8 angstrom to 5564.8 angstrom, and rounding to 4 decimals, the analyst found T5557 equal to -0.0046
